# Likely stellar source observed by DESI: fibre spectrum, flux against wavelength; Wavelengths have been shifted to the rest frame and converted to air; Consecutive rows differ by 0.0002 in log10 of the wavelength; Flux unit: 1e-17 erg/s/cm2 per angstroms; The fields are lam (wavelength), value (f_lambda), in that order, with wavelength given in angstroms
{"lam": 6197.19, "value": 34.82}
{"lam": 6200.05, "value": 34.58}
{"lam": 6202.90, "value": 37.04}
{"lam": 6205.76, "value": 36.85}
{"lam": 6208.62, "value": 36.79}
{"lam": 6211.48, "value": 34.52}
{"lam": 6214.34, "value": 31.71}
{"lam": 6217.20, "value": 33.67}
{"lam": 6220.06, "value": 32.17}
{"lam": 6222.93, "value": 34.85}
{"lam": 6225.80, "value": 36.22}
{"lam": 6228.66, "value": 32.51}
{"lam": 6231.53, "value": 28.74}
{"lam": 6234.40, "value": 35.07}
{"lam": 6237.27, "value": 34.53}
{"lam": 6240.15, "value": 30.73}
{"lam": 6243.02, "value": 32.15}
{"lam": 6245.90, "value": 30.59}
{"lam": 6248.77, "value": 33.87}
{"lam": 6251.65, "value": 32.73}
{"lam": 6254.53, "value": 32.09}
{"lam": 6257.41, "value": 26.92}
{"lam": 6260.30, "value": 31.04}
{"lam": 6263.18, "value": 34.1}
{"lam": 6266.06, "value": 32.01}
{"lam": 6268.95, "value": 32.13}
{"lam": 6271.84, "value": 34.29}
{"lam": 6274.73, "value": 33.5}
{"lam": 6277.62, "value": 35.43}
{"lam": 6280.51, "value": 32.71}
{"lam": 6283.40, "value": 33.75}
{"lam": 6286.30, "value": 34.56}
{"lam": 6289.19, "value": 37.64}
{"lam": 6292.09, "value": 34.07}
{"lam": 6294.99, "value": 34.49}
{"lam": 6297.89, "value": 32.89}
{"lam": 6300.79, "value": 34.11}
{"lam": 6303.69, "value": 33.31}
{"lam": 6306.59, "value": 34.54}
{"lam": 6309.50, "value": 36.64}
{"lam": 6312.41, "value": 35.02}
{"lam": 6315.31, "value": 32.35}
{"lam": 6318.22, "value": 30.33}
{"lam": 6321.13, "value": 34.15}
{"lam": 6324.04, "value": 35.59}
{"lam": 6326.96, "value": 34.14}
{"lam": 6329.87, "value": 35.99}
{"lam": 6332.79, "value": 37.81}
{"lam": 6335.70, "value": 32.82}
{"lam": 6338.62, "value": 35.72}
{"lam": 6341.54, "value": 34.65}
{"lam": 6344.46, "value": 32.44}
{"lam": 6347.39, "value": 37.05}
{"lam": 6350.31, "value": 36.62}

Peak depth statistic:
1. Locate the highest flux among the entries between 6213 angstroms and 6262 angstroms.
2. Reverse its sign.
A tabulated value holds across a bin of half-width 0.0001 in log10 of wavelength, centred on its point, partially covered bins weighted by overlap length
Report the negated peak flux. -36.2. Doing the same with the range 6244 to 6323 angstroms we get -37.6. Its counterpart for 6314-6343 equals -37.8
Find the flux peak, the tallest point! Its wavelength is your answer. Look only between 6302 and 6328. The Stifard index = 6309.50 angstroms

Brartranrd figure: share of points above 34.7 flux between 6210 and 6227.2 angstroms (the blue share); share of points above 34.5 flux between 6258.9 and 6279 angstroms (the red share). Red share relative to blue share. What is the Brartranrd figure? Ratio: 0.4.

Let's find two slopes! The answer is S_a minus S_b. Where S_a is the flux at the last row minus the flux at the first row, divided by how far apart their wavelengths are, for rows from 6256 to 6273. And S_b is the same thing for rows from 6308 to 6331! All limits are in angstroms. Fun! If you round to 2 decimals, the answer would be 0.54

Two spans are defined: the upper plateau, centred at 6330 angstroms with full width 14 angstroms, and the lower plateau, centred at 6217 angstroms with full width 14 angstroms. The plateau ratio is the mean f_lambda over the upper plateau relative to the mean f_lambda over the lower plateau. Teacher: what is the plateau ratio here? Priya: 1.06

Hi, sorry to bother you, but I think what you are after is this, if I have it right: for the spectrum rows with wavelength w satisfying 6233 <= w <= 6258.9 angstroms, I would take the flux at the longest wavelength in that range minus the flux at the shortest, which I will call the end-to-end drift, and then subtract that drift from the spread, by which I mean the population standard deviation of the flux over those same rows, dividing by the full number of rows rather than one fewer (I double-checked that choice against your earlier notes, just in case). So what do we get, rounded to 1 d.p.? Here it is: 10.5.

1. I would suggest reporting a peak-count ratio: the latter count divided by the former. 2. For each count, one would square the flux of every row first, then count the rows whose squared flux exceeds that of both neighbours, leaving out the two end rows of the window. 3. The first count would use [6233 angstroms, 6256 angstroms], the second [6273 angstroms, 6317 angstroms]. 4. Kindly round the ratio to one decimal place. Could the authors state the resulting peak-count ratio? 2.5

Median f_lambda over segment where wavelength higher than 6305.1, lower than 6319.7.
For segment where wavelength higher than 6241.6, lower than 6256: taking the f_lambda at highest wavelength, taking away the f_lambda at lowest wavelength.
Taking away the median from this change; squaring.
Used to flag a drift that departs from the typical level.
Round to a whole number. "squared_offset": 1197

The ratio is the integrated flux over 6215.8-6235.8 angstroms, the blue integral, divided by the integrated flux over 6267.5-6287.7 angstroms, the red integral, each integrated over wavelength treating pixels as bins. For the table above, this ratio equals 0.98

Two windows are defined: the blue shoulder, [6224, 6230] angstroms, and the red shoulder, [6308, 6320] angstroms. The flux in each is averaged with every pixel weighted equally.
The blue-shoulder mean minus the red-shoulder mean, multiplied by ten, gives 8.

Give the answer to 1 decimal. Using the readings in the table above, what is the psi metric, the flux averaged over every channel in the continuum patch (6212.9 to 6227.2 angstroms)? 33.7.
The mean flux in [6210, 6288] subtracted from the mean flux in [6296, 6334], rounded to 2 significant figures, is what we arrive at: 1.5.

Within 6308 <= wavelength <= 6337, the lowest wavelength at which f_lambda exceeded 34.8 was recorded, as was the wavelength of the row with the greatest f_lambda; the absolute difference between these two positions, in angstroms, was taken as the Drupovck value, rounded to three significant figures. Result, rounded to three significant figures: 23.3 angstroms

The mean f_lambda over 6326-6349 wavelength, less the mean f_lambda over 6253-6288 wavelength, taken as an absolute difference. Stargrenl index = 2.4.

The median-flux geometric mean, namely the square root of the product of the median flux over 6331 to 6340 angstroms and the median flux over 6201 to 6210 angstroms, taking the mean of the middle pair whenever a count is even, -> 36.3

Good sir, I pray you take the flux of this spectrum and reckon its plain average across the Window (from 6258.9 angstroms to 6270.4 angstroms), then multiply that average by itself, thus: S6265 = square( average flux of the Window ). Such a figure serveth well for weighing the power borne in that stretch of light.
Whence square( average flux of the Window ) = 1045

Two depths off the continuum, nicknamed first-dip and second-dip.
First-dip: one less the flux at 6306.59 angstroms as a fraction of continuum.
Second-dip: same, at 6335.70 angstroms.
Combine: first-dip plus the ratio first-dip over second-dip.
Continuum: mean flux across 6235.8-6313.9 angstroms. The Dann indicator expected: -2.4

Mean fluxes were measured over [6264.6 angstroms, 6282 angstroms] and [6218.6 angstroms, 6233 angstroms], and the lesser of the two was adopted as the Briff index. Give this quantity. 32.9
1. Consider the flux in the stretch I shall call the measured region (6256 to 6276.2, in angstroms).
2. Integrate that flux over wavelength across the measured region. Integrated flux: 646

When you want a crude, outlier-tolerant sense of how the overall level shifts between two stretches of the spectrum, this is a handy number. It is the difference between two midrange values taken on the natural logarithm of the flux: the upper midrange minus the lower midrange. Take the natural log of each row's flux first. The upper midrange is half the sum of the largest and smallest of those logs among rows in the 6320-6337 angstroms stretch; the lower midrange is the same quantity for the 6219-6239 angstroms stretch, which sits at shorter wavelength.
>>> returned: 0.088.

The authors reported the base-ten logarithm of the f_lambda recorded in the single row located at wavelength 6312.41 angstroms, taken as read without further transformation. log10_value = 1.54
